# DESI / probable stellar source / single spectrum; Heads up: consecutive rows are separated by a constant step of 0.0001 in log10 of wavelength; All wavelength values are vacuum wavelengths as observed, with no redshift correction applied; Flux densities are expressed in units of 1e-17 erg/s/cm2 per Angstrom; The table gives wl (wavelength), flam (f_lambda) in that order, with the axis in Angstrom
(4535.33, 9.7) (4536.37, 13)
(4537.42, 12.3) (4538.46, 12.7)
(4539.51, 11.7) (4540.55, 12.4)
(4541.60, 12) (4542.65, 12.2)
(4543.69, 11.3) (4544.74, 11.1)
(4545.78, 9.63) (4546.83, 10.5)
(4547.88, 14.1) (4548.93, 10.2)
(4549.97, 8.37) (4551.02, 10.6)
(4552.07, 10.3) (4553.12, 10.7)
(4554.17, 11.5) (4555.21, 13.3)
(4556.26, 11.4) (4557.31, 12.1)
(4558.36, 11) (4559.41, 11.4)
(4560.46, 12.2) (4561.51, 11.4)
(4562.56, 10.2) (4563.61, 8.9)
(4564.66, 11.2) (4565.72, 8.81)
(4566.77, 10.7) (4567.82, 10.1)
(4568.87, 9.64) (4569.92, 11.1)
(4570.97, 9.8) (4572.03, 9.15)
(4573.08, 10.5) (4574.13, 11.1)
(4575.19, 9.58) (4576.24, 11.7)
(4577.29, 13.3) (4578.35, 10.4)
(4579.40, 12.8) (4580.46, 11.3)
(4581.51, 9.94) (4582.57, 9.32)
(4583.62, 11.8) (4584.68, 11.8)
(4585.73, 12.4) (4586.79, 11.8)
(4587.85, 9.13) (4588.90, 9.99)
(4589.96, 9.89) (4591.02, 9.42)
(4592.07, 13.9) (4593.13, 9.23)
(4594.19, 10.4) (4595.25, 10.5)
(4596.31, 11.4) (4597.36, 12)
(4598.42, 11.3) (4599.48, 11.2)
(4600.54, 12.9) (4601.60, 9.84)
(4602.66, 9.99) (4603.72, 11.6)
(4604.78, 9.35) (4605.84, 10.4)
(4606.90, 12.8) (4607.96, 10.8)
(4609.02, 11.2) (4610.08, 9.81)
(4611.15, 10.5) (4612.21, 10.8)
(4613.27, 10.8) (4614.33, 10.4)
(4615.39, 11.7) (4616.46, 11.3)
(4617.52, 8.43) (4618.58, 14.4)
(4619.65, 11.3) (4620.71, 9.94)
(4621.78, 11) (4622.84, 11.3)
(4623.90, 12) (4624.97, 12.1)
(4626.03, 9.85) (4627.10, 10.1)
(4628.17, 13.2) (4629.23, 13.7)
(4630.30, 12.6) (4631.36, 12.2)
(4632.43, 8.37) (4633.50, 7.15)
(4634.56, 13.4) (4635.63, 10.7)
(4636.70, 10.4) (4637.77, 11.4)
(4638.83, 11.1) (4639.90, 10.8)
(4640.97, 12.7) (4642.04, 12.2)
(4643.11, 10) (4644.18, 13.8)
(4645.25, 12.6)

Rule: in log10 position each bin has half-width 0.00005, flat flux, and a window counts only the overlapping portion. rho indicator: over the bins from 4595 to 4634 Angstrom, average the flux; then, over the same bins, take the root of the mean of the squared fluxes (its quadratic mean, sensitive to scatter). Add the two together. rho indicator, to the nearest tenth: 22.2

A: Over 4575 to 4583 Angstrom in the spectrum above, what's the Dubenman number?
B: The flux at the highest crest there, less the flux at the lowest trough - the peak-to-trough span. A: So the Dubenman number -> 4.0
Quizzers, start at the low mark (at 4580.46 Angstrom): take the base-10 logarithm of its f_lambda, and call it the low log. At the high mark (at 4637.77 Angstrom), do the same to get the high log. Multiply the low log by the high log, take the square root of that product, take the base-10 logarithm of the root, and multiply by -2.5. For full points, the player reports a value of -0.058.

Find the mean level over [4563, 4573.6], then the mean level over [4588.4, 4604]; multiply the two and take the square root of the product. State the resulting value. 10.4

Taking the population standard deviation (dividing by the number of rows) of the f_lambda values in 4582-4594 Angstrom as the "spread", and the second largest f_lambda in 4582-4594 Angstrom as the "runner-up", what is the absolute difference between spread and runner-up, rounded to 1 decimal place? 10.9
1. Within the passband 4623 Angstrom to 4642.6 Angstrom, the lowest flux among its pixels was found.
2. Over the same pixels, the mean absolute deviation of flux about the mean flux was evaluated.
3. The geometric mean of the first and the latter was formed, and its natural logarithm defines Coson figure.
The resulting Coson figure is 1.135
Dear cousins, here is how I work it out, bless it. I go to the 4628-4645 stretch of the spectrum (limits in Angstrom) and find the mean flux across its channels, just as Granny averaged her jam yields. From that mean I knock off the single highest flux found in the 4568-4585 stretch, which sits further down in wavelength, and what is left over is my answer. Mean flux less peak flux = -1.8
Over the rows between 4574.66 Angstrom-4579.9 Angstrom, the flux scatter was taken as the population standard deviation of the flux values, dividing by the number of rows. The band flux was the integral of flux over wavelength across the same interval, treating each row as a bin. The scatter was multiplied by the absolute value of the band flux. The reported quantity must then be 85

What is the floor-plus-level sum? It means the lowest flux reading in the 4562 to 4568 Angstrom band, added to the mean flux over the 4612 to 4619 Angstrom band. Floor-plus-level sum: 19.9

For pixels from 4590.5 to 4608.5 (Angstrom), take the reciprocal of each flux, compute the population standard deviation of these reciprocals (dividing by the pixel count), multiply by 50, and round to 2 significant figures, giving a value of 0.52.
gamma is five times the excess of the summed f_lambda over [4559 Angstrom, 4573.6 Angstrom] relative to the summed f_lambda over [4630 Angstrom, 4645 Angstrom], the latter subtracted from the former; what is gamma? -59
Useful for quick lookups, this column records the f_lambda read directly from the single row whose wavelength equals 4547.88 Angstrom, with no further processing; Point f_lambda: 14.1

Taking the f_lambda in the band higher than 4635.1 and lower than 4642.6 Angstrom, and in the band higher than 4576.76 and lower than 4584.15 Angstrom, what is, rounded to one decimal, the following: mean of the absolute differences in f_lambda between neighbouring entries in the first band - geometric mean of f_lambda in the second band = -10.5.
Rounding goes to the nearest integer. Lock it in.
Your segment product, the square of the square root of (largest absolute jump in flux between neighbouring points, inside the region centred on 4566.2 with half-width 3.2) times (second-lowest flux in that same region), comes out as 21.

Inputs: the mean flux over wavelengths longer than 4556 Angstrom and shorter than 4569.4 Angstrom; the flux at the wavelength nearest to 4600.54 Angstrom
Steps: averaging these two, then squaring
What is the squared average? 139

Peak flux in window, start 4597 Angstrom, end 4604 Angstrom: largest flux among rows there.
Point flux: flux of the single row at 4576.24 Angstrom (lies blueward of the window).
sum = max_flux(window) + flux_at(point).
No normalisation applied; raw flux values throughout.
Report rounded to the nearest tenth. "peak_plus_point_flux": 24.6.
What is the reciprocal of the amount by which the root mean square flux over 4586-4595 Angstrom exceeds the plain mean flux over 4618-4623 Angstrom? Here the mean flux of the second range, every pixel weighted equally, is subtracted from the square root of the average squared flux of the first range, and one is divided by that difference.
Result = -1.0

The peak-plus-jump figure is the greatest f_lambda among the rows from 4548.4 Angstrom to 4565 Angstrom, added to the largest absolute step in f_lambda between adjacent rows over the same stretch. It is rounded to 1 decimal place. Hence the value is 15.6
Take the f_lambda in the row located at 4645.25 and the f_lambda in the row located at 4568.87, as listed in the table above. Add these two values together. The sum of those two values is 22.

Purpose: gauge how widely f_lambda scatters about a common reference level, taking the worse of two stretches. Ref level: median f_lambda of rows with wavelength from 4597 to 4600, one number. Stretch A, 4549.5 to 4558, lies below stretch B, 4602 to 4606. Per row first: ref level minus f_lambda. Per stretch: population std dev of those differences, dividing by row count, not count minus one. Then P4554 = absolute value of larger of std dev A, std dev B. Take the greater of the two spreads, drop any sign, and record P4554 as 1.3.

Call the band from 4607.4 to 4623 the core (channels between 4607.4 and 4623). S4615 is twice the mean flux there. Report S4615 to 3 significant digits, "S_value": 21.8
